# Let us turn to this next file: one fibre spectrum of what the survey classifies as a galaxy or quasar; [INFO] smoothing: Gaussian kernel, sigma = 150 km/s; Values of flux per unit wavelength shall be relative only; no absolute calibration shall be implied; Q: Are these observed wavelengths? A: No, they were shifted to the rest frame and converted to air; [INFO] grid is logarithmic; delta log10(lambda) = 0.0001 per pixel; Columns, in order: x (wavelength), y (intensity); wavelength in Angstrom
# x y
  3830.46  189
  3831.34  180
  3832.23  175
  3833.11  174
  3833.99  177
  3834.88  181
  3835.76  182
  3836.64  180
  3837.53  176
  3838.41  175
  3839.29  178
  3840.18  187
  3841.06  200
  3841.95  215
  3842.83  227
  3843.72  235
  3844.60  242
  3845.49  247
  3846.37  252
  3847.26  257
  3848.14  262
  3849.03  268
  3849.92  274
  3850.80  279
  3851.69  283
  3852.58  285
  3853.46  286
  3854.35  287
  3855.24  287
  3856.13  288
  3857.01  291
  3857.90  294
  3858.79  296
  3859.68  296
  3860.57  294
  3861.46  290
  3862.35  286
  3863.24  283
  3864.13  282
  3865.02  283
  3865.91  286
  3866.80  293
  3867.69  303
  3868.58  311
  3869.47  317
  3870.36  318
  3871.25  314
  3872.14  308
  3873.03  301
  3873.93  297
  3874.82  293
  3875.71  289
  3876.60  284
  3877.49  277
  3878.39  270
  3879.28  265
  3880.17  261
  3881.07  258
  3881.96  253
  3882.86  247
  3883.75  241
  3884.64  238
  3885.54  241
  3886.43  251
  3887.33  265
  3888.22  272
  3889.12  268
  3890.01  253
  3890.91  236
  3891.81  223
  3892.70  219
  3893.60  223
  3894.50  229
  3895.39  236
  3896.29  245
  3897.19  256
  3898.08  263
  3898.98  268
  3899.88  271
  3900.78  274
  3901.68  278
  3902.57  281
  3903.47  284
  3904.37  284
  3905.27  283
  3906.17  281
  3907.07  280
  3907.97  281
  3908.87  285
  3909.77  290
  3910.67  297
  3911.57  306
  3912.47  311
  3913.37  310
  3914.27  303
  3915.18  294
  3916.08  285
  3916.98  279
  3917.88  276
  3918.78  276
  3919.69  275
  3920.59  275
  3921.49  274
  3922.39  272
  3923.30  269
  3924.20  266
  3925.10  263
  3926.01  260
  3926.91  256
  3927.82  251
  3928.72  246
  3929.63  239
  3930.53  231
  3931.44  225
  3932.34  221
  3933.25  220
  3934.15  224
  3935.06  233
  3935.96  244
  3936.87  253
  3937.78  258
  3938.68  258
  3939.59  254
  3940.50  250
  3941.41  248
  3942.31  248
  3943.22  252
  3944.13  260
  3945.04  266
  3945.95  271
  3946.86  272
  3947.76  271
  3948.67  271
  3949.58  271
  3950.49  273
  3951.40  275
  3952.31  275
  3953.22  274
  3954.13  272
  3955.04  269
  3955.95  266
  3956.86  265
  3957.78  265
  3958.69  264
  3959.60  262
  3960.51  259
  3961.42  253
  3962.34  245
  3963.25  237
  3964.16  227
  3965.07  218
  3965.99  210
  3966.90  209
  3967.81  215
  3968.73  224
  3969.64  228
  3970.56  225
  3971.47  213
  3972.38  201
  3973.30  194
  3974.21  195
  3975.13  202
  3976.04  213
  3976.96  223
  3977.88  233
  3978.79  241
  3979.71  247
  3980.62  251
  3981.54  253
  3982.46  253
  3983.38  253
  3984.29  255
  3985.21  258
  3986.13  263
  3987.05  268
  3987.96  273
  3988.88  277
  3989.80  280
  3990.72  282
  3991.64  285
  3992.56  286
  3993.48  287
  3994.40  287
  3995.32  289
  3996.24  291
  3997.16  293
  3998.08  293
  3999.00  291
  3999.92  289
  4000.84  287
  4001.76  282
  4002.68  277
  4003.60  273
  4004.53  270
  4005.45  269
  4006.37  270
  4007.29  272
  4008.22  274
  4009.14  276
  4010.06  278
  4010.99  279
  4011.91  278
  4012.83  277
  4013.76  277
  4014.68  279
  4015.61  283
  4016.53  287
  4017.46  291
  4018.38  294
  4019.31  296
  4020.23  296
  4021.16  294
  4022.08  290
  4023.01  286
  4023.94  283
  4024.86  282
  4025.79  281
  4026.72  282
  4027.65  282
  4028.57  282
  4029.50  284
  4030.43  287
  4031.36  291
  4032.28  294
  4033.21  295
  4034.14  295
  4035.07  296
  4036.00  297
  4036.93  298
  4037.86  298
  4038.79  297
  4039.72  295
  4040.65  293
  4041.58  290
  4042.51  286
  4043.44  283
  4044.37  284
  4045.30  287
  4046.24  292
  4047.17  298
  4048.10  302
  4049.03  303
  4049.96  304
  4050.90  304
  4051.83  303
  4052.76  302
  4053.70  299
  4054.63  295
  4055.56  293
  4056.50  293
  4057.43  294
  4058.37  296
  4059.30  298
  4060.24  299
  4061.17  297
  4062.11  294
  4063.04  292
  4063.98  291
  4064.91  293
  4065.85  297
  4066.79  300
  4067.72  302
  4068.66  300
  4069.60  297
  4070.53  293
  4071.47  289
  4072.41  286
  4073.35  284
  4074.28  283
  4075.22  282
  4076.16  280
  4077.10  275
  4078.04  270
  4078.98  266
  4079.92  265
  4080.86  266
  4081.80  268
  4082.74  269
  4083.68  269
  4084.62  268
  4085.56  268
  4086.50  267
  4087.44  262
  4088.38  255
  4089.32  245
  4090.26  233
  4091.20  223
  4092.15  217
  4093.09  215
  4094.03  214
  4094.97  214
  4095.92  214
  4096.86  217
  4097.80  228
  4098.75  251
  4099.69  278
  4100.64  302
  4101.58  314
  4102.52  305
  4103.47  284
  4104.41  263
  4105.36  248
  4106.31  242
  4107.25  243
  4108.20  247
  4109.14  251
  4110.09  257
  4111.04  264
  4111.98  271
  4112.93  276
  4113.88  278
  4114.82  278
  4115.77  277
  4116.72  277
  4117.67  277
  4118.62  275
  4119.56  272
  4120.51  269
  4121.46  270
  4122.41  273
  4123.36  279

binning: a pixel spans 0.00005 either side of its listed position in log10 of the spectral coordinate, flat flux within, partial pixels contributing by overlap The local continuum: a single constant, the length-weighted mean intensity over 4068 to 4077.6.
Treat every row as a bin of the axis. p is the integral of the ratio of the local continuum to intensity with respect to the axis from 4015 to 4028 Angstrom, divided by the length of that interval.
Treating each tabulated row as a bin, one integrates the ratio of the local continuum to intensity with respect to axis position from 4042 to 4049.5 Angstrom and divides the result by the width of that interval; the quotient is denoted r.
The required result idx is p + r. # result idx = 1.98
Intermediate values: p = 1.00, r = 0.98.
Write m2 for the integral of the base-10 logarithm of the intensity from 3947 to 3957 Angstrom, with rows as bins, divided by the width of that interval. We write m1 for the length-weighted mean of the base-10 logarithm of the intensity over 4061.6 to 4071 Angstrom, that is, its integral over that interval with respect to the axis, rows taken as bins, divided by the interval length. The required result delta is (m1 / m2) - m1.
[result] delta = -1.46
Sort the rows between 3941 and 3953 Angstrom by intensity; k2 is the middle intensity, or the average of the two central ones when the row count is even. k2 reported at 271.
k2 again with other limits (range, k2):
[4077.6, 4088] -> 268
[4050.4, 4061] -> 298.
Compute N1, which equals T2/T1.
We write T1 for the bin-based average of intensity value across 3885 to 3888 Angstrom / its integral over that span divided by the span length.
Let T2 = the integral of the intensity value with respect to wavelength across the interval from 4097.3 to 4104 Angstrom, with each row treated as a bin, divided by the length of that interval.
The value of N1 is 1.11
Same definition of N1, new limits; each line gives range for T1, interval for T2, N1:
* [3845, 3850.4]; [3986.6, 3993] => 1.07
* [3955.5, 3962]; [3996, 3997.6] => 1.12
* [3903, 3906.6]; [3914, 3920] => 1.00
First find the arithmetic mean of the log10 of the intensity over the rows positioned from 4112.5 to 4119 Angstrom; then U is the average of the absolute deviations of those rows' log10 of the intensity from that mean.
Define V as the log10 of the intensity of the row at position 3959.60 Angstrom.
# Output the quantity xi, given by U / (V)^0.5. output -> 0.0008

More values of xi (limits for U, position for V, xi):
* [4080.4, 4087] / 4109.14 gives 0.0008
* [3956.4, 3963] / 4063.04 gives 0.0062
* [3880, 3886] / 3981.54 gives 0.0086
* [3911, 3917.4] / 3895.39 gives 0.0100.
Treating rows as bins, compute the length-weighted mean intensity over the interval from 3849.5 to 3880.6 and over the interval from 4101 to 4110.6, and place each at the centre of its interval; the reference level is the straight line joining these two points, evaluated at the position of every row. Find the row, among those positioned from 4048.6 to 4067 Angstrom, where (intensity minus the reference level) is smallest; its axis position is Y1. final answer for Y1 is 4063.98 Angstrom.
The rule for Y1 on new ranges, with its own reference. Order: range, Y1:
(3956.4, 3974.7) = 3973.30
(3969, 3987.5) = 3973.30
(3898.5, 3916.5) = 3898.98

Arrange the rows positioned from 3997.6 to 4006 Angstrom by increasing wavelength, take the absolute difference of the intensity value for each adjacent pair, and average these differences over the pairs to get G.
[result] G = 3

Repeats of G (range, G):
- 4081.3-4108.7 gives 8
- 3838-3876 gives 5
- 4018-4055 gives 2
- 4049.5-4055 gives 2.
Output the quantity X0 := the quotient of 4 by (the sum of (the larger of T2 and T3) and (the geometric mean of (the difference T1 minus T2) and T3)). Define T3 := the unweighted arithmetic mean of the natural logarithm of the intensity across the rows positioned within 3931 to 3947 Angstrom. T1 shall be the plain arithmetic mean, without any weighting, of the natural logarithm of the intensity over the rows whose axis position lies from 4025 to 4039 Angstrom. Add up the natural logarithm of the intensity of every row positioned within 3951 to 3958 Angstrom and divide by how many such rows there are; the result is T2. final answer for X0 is 0.64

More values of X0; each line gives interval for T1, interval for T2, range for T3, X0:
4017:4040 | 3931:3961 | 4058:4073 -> 0.61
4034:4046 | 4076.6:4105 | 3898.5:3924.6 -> 0.61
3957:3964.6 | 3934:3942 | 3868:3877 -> 0.66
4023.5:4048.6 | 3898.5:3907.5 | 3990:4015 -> 0.65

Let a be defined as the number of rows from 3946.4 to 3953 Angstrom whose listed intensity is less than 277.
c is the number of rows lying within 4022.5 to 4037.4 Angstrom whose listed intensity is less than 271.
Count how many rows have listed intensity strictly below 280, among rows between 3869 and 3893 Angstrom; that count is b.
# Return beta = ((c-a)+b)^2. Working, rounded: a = 7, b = 18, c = 0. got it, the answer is 121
